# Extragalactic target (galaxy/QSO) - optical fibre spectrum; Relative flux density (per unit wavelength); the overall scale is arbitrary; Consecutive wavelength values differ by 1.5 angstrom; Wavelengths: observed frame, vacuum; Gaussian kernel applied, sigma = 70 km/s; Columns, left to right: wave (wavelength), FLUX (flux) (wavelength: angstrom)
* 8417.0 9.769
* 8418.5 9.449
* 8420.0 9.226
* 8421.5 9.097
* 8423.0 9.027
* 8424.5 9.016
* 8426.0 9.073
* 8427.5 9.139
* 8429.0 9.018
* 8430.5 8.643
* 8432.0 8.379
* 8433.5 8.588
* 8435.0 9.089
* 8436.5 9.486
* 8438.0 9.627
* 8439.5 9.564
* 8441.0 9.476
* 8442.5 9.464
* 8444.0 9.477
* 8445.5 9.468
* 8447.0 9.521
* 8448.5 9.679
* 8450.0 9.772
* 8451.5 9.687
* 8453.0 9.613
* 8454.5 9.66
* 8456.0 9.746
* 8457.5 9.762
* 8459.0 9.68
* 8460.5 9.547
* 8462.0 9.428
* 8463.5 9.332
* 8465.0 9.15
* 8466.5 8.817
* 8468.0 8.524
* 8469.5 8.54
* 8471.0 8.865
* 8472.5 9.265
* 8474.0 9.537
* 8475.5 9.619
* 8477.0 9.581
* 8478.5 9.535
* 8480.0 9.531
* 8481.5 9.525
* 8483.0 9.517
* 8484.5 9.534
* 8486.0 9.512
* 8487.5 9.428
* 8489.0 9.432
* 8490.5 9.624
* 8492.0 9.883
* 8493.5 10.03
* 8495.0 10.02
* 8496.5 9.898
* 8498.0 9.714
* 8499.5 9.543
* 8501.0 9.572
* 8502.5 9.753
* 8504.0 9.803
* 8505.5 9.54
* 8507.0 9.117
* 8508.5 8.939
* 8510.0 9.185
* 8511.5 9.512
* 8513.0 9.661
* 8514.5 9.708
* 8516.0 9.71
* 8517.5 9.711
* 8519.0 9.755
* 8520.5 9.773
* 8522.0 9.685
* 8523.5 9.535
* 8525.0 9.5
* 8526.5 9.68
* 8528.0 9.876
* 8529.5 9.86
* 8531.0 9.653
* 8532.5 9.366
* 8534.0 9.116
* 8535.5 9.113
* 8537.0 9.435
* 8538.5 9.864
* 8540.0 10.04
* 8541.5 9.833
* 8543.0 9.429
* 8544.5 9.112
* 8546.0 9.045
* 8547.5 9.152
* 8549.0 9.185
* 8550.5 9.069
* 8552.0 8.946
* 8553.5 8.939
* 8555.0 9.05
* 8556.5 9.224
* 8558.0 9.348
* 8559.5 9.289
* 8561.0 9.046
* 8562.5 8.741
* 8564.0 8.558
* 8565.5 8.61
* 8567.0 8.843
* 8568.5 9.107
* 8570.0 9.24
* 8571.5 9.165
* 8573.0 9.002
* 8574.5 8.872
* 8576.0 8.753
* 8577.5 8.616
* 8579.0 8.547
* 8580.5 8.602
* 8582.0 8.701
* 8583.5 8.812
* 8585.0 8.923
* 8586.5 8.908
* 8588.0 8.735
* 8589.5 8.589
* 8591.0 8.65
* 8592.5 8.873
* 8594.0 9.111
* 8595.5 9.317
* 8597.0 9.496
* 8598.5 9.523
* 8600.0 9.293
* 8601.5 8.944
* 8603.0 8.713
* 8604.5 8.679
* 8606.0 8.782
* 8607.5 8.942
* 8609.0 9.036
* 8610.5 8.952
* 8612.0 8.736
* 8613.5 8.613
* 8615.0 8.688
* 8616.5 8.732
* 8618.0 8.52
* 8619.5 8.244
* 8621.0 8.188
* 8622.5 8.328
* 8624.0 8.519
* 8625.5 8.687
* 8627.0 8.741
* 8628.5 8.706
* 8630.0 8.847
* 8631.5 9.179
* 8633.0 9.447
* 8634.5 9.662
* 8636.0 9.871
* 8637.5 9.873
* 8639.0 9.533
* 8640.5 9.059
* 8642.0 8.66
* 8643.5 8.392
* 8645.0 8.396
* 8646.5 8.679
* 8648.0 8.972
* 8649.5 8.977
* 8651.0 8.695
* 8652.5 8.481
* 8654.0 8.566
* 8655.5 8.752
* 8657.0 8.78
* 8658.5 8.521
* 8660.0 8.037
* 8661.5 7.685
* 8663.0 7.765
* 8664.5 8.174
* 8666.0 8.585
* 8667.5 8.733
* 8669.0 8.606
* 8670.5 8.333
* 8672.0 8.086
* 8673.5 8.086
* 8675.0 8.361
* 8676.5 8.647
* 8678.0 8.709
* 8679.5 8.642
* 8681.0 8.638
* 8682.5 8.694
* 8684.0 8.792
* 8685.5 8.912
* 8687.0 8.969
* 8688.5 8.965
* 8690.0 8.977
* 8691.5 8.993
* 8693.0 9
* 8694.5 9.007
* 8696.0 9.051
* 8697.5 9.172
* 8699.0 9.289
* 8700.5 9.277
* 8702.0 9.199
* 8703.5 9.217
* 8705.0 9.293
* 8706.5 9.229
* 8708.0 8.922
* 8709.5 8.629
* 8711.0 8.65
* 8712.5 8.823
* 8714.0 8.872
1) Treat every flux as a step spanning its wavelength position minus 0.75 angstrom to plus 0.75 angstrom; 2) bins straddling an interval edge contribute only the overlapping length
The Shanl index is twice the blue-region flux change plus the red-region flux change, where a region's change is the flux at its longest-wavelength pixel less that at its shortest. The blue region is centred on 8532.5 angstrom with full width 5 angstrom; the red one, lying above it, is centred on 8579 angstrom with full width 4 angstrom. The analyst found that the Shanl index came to -1.1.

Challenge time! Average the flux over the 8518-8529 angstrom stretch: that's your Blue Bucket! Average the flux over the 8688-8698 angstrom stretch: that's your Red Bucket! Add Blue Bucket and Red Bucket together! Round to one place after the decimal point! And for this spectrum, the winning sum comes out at 18.7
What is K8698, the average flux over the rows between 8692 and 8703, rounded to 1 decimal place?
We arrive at 9.1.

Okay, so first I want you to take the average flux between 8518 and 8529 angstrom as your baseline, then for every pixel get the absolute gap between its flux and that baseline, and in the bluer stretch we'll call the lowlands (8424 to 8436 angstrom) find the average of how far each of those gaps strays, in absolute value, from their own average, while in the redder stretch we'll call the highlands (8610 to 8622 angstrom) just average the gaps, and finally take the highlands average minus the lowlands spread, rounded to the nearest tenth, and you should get 0.9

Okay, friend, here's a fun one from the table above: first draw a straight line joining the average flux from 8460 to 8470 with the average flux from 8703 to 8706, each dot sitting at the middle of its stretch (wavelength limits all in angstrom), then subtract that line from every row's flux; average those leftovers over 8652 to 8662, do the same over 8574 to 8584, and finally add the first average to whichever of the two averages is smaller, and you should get -1.6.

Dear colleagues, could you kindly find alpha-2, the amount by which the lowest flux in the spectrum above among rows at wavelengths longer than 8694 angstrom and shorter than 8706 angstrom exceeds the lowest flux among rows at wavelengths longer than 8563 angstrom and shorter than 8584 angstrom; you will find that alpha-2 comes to 0.46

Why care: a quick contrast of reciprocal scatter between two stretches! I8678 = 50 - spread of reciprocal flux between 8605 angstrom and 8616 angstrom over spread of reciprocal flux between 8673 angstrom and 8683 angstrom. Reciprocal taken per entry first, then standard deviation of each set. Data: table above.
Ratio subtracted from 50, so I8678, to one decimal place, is 49.4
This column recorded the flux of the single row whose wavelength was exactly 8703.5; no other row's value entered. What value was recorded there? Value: 9.217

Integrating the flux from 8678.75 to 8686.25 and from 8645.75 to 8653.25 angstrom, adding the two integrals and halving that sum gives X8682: 65.6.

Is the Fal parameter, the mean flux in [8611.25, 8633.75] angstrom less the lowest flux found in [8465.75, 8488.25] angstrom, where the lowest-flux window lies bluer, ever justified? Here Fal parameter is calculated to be 0.2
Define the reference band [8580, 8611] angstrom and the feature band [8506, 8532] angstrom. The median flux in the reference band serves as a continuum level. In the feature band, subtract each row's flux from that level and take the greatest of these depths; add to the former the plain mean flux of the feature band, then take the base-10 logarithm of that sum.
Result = 0.980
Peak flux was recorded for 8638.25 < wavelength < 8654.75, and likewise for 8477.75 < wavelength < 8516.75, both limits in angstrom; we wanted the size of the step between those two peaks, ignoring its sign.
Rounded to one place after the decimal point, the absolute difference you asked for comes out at 0.5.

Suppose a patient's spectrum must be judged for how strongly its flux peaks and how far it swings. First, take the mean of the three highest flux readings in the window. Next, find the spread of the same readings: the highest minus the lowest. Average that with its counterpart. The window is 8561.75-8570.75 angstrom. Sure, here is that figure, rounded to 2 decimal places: 4.87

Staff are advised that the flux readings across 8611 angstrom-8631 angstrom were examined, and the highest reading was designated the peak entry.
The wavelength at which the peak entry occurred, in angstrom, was 8630.0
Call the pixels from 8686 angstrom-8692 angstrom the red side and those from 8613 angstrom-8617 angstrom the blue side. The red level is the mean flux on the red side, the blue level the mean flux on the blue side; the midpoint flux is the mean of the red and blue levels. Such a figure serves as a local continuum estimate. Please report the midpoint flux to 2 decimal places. 8.83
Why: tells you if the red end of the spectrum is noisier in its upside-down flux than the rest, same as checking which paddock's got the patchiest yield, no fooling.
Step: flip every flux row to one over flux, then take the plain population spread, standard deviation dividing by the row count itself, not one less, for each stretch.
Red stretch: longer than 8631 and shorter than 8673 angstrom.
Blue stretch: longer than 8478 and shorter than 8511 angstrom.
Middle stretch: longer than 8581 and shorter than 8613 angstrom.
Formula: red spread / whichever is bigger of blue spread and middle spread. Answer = 2.3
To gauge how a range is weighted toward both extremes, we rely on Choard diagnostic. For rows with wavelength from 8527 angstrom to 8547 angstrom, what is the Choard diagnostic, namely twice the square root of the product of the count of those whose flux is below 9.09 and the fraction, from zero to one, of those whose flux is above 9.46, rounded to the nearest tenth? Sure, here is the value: 1.4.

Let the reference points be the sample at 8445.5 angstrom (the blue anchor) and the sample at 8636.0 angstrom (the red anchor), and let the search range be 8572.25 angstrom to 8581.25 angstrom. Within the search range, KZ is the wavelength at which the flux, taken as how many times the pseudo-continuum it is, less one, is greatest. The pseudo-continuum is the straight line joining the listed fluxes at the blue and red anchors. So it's 8573.0 angstrom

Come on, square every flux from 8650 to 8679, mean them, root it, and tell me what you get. 8.4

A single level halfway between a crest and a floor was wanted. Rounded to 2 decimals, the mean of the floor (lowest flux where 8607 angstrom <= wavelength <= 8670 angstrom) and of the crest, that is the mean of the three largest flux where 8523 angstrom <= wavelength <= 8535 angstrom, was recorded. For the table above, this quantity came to 8.75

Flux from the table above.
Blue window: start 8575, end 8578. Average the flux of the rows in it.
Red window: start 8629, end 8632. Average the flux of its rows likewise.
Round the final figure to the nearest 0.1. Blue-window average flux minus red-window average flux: -0.3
